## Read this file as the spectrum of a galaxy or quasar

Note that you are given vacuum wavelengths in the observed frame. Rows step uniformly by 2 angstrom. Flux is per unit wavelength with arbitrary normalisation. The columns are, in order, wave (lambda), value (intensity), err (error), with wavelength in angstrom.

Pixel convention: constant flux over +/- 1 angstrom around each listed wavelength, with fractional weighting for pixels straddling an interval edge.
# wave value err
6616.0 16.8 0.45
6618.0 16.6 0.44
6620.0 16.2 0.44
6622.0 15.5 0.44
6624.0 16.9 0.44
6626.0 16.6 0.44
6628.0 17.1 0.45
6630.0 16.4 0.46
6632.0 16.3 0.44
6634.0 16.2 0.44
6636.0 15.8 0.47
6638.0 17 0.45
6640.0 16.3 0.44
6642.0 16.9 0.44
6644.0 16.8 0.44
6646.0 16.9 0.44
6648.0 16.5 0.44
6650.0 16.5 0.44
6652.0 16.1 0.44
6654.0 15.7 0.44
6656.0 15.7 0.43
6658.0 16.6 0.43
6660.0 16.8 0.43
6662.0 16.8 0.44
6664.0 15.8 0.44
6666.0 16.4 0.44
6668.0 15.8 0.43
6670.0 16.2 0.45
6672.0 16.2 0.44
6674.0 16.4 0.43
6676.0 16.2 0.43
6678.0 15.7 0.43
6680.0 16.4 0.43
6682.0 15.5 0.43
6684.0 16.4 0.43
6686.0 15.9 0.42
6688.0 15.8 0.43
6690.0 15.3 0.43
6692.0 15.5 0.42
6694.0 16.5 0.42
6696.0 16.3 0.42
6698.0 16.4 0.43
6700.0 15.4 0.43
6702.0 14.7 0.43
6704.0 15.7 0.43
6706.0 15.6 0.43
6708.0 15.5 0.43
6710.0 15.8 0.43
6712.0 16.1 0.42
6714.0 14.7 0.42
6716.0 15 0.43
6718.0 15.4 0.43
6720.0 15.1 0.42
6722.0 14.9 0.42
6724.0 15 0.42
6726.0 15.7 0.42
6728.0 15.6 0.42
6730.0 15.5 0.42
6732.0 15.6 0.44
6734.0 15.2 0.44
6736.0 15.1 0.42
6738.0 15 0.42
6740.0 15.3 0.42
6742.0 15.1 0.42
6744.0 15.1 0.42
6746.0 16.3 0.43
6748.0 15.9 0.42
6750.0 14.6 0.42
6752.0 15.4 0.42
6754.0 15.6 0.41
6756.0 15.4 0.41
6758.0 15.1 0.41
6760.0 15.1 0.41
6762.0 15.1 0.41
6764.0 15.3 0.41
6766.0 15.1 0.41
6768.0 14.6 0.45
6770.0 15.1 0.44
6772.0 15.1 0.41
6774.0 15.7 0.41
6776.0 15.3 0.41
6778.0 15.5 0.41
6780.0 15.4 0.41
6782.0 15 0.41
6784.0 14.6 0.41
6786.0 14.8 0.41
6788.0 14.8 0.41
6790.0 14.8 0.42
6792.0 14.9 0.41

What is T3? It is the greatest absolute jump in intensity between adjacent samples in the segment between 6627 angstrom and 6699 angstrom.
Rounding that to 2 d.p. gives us 1.20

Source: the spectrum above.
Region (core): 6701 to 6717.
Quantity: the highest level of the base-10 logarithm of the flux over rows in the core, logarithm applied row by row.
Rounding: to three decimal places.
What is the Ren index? 1.207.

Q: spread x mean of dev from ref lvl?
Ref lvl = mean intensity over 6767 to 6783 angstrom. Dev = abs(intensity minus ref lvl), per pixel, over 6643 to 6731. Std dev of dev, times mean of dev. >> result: 0.35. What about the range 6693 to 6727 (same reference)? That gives 0.19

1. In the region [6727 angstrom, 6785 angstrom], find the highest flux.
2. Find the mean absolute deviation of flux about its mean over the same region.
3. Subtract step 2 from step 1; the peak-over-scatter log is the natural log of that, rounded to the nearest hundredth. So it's 2.77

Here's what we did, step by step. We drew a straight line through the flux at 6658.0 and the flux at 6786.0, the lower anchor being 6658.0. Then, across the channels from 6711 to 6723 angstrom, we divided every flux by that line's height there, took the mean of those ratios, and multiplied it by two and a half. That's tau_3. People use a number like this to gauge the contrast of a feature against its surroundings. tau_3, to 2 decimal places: 2.41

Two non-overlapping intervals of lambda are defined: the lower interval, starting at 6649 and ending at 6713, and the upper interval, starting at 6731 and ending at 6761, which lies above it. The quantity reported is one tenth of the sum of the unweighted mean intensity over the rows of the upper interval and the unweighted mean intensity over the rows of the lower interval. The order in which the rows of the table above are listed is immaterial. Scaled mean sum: 3.13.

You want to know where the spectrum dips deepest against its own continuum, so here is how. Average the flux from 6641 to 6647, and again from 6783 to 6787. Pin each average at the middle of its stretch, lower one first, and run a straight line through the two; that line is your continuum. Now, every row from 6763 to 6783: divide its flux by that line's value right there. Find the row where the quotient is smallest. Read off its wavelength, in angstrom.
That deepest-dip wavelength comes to 6768.0 angstrom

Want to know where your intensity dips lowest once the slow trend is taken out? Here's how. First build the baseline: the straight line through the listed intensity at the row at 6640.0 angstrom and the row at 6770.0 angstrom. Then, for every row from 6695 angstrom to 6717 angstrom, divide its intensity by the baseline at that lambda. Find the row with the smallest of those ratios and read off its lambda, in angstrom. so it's 6702.0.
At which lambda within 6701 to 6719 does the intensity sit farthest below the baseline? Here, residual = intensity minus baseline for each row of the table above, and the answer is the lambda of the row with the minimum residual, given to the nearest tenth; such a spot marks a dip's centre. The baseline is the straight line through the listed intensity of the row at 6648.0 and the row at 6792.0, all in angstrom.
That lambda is 6702.0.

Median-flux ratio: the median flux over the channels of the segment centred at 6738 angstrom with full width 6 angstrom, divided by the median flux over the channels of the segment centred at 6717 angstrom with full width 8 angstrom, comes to 1.00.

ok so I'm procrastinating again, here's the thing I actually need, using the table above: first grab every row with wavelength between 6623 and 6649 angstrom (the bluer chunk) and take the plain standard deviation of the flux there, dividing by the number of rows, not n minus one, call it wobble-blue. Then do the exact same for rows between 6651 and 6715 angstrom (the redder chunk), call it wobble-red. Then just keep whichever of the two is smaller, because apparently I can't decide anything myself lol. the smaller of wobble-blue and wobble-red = 0.367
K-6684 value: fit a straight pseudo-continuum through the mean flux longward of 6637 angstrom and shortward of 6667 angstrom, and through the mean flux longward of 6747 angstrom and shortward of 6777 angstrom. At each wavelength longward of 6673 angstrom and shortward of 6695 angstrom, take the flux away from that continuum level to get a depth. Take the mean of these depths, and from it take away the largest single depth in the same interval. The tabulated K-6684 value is -0.60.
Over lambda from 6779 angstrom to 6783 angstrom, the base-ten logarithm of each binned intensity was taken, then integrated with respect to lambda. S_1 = 4.7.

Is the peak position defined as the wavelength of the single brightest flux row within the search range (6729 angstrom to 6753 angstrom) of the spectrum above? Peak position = 6746.0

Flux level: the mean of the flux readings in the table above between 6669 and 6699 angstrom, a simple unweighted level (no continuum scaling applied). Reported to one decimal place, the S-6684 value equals 16.0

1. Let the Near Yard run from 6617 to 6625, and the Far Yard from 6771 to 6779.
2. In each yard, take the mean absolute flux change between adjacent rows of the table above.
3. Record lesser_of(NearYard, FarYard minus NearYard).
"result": -0.43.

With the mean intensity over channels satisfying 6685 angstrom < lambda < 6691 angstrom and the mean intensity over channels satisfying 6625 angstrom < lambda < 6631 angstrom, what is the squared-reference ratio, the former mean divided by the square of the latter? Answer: 0.056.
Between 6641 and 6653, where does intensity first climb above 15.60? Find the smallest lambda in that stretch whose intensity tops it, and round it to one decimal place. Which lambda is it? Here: 6642.0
